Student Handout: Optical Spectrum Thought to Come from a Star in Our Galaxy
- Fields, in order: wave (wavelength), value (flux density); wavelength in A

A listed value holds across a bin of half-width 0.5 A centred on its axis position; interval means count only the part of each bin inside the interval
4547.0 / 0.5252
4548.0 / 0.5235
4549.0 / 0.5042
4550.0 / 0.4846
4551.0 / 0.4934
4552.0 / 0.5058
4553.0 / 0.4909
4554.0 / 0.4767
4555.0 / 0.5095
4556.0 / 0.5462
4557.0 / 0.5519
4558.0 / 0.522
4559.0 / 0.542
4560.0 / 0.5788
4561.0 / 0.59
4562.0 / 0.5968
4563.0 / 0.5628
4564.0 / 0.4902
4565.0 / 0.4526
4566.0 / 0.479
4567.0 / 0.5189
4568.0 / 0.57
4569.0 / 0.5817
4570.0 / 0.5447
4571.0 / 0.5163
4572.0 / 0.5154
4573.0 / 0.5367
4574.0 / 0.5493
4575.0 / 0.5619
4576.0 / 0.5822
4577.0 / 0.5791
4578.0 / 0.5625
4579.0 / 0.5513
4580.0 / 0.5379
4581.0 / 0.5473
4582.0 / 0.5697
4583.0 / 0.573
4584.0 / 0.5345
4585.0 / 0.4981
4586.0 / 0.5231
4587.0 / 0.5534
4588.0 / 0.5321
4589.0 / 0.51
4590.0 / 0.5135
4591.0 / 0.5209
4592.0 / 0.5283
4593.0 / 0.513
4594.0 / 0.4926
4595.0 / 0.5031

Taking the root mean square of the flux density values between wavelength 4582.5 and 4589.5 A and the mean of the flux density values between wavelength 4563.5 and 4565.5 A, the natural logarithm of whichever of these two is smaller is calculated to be -0.75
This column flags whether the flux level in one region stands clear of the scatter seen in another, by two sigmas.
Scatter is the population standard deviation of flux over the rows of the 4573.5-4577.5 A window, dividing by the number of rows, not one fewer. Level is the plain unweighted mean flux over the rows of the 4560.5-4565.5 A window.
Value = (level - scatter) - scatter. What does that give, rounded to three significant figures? 0.512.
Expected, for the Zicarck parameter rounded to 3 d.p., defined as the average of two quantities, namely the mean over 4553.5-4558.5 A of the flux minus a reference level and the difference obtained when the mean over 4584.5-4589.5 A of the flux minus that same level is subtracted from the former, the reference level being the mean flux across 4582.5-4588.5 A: -0.008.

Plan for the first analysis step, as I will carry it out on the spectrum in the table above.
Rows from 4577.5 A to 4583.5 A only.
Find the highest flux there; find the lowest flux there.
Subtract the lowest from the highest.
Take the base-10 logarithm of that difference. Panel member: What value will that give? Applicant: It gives -1.45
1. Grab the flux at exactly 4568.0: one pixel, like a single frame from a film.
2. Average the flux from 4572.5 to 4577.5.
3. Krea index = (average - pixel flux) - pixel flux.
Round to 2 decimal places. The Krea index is -0.58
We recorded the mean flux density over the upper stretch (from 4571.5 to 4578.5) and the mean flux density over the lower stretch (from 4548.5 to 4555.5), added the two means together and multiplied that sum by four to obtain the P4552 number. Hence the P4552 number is 4.20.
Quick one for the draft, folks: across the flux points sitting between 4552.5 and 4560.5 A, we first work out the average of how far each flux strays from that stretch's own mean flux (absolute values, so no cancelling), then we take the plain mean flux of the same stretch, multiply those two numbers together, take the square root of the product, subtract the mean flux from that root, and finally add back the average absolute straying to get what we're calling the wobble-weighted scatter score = -0.38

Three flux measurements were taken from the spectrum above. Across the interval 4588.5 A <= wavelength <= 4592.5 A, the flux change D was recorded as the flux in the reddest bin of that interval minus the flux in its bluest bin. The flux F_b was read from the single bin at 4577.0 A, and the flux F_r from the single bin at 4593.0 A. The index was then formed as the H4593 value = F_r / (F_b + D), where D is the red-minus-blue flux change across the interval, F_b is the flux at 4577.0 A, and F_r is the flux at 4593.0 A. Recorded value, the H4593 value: 0.86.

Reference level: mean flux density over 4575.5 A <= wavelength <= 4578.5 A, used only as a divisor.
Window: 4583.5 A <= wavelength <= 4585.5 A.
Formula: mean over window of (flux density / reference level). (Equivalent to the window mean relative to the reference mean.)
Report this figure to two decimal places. 0.90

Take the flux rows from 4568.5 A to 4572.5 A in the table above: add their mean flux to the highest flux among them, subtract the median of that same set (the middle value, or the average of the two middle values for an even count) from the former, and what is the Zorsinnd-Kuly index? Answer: 0.591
